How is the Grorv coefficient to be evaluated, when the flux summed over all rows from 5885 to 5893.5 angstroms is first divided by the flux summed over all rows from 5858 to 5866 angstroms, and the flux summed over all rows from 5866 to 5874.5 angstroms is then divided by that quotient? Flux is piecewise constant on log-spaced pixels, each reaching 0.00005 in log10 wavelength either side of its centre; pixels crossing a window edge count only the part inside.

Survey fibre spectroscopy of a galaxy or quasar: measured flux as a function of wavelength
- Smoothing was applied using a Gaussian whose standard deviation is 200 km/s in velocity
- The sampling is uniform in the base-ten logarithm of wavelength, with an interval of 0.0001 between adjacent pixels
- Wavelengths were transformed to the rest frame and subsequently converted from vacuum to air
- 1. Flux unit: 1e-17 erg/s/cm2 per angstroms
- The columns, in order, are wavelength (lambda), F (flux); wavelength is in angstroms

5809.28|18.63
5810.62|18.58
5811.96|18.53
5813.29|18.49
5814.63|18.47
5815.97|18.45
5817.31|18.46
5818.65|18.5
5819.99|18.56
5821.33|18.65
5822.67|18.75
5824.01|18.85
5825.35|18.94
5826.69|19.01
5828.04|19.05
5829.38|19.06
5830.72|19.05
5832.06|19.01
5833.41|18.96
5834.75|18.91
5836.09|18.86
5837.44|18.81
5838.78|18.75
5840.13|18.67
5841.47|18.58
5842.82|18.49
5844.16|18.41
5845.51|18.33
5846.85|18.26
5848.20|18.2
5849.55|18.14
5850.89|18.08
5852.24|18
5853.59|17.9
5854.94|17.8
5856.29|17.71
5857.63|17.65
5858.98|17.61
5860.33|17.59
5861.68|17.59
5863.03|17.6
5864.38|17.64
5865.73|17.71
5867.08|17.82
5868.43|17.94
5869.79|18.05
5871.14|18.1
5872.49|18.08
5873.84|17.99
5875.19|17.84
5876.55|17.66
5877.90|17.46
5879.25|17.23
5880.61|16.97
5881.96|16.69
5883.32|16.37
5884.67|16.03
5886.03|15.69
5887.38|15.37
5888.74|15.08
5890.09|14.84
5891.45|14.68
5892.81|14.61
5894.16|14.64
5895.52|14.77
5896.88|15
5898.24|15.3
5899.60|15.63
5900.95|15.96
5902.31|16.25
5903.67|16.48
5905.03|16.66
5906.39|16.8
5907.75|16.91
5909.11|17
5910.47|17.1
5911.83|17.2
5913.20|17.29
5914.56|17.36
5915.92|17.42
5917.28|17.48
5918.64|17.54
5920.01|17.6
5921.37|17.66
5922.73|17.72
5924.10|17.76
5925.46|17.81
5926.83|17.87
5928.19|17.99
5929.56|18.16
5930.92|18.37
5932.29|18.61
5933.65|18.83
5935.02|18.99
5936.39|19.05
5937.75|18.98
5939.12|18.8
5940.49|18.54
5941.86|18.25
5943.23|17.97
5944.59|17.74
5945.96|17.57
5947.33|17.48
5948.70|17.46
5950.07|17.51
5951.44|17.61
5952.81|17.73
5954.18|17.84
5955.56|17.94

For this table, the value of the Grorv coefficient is 126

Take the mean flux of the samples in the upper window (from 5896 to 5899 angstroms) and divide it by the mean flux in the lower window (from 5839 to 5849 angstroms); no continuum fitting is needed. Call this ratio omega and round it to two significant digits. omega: 0.82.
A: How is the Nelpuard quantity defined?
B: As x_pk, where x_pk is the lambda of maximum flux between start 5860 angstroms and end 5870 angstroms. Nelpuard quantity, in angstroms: 5869.79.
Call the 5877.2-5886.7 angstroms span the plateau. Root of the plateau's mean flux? 4.08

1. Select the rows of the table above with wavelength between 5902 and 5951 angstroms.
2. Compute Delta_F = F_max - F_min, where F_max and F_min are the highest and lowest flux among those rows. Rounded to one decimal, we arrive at 2.8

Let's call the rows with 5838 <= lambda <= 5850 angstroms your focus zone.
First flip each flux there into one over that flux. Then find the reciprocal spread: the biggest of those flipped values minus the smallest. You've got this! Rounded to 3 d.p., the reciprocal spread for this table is 0.002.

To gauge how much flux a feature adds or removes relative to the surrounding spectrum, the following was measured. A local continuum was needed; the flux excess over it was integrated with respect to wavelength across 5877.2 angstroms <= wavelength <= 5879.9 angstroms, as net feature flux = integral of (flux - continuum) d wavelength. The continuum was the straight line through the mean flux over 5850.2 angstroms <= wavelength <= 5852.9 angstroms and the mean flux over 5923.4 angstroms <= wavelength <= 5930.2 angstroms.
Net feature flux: -1.8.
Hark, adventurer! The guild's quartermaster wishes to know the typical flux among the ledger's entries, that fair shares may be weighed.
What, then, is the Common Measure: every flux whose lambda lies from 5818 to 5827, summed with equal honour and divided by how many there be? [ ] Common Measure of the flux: 18.75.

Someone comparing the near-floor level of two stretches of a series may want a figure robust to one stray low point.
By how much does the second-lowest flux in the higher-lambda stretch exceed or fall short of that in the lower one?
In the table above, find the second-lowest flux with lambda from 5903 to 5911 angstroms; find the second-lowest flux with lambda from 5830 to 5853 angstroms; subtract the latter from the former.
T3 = -1.4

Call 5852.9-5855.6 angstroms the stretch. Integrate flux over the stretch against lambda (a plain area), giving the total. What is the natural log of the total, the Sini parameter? 3.9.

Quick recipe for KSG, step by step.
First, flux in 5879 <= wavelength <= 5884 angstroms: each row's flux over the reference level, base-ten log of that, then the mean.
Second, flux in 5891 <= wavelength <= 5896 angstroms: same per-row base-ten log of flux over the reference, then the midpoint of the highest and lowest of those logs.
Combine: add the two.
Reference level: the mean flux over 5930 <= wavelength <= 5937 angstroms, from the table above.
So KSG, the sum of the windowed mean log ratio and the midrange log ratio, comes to -0.154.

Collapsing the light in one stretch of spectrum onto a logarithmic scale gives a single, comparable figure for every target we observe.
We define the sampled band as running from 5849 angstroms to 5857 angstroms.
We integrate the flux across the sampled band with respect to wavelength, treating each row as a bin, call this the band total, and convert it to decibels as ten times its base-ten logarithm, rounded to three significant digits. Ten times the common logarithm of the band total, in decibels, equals 21.6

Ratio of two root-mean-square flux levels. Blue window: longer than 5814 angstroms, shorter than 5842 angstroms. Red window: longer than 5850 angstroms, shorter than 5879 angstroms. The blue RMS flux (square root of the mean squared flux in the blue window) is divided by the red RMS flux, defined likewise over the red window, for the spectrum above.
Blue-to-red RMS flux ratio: 1.05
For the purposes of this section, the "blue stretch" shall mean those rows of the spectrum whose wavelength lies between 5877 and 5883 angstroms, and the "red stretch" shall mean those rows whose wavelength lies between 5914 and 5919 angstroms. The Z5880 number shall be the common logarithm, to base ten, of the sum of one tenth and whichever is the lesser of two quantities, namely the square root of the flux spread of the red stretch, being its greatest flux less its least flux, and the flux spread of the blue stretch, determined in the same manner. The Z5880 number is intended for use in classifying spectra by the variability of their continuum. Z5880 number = -0.3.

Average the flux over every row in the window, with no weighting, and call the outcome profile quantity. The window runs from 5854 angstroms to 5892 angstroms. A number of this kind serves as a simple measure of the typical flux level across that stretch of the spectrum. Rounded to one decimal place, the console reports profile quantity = 17.1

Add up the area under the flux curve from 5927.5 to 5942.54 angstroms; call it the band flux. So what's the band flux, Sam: 280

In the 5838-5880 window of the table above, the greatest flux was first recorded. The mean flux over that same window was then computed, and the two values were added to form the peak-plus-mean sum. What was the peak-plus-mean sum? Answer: 36.7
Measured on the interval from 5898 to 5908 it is 33.2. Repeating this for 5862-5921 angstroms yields 34.8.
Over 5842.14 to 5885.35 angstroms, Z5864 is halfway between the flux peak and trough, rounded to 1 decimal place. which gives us 17.3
